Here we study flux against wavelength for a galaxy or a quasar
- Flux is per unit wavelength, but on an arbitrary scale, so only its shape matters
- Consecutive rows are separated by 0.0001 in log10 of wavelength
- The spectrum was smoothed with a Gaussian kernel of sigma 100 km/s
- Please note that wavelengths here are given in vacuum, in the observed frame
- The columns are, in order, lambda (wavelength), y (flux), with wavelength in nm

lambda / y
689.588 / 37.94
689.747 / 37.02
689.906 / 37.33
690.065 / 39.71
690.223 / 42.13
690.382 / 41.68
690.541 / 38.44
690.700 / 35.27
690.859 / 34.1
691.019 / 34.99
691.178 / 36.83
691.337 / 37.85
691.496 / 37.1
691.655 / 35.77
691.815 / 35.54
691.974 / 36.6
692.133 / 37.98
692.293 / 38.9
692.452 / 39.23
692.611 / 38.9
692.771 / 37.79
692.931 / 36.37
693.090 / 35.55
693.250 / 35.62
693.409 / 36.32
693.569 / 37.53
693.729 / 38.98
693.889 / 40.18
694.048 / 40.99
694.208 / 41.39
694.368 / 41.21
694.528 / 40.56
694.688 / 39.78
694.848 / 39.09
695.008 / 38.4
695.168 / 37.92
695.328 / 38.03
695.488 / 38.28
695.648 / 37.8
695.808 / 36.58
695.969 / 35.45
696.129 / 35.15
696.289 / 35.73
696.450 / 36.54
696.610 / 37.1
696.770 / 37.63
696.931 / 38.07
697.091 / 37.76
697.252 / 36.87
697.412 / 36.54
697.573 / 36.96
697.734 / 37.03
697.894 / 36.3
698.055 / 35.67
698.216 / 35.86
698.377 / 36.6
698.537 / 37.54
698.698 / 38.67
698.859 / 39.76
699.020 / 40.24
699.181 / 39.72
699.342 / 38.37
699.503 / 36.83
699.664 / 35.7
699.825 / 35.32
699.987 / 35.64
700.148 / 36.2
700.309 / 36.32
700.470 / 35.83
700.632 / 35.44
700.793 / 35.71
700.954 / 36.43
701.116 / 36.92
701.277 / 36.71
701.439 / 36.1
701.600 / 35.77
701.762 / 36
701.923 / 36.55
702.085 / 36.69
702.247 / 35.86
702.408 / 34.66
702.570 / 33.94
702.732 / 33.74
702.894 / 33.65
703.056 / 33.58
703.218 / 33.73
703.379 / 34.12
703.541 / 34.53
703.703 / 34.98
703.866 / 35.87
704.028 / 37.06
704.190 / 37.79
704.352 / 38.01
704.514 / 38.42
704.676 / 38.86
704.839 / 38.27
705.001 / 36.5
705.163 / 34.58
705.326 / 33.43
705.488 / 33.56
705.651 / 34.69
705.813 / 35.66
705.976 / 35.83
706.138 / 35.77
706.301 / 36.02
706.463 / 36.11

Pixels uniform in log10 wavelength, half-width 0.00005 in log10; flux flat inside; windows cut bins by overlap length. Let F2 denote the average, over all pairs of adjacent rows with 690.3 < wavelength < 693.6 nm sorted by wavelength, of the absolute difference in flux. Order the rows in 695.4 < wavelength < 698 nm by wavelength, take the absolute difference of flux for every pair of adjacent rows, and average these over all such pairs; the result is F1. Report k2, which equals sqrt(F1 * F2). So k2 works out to 0.82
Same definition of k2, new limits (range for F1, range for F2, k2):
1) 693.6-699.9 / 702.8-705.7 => 0.68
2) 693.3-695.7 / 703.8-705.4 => 0.79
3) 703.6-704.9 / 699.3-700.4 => 0.66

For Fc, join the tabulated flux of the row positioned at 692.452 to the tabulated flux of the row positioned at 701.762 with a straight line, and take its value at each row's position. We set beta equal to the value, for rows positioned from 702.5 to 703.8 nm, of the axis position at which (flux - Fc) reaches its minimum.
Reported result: 703.056 nm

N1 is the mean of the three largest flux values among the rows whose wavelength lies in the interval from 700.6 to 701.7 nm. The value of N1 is 36.7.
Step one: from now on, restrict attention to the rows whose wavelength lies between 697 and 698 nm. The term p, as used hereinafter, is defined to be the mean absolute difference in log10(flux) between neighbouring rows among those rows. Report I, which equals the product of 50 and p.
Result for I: 0.29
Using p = 0.0057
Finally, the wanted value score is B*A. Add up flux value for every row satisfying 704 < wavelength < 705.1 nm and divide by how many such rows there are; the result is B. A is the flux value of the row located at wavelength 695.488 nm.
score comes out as 1449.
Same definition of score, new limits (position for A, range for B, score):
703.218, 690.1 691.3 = 1269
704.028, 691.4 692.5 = 1382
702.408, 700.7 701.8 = 1256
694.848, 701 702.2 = 1423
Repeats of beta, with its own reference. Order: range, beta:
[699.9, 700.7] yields 699.987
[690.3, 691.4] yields 690.859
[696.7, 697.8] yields 697.412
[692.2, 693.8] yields 693.090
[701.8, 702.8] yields 702.732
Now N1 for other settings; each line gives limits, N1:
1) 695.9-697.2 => 37.8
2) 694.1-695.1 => 41.1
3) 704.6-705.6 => 37.9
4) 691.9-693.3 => 39.0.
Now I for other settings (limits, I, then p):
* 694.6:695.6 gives 0.25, 0.0050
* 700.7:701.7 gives 0.28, 0.0056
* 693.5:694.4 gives 0.44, 0.0089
